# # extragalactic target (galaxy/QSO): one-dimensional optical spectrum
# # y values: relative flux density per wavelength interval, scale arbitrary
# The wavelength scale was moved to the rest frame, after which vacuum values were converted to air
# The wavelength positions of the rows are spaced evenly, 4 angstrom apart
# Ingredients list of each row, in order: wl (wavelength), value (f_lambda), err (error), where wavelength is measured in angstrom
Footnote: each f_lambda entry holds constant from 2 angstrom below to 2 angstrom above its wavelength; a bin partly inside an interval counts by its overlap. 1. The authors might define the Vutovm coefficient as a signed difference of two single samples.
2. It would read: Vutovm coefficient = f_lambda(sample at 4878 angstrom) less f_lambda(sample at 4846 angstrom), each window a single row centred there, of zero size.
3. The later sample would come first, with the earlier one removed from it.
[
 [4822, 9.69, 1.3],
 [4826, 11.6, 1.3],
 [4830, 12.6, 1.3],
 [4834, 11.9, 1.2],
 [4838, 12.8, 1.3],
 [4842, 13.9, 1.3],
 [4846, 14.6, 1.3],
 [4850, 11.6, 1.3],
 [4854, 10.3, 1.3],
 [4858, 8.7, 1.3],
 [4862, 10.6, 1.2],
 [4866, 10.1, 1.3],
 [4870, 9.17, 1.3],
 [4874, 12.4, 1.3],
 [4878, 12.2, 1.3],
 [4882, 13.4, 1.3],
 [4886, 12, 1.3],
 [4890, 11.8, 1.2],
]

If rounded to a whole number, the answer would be -2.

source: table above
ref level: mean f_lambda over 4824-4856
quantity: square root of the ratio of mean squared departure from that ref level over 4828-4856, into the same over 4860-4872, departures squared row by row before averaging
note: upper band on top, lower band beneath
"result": 1.9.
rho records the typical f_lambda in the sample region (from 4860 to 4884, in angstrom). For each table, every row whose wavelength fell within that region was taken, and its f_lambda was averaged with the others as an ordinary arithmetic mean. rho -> 11.3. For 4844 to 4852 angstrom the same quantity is 13.1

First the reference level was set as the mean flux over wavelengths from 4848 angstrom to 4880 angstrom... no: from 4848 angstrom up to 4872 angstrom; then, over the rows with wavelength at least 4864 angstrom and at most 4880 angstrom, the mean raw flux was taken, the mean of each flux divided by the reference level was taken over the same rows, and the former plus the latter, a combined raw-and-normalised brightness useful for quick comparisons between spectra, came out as 12.1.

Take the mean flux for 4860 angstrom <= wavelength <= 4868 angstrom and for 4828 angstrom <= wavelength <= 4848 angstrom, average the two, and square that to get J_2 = 138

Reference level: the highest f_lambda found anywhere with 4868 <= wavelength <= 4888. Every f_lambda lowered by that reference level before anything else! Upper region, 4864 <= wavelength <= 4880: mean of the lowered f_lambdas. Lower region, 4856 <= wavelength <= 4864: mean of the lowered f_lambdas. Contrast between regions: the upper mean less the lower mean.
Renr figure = 1.3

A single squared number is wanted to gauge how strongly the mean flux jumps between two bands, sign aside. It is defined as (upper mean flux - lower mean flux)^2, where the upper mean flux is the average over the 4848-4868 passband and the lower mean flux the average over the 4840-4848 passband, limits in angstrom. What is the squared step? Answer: 16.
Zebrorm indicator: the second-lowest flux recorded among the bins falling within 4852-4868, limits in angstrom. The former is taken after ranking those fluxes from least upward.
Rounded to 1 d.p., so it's 10.1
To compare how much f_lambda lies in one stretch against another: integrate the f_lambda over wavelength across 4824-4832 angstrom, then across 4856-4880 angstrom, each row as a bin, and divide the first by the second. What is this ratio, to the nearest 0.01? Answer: 0.38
